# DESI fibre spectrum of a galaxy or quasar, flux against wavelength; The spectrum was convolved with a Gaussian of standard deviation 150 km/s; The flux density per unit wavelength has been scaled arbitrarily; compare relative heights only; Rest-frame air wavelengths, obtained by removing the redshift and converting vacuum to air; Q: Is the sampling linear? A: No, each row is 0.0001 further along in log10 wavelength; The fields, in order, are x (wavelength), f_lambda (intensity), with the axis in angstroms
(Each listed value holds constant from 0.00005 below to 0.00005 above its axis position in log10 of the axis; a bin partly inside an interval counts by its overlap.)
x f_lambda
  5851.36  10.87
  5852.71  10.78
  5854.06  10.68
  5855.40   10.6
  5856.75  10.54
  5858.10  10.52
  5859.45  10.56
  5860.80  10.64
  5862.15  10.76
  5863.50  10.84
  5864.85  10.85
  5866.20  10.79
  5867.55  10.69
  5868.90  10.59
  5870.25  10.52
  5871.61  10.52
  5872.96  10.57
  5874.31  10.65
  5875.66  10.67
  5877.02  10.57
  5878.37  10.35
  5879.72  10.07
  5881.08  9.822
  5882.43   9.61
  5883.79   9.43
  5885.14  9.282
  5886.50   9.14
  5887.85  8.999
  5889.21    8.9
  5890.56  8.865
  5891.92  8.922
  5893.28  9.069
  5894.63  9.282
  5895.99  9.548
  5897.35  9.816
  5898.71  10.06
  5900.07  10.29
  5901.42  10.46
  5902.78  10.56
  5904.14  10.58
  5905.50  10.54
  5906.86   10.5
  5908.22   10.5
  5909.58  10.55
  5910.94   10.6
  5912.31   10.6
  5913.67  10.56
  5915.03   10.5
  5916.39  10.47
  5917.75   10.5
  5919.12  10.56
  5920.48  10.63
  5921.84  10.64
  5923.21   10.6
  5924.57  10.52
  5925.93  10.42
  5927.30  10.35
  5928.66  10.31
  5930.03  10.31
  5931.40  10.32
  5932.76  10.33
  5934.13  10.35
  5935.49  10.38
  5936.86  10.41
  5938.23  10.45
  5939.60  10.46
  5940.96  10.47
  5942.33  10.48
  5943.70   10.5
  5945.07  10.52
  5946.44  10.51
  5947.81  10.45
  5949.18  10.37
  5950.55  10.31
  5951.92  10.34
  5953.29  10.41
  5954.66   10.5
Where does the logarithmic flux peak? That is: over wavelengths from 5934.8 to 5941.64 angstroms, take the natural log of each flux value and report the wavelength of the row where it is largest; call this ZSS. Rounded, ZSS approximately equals 5940.96 angstroms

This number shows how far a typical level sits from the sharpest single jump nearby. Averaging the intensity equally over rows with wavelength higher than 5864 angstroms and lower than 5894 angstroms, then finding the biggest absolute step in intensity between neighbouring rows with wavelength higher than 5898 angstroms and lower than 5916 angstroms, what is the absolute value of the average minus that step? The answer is 9.7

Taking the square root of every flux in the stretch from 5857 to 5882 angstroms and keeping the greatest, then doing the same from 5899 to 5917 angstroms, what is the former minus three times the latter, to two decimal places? -6.47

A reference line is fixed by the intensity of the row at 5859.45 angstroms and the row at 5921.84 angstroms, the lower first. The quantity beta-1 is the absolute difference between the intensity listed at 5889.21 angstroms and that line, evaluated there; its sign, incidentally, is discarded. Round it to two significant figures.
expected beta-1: 1.7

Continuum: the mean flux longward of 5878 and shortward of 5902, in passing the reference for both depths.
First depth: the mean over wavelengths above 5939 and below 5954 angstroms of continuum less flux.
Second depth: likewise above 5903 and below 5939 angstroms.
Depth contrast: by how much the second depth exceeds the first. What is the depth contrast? -0.04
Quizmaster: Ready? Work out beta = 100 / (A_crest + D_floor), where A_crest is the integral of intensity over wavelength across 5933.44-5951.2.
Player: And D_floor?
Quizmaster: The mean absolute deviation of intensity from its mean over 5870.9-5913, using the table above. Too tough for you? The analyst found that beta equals 0.5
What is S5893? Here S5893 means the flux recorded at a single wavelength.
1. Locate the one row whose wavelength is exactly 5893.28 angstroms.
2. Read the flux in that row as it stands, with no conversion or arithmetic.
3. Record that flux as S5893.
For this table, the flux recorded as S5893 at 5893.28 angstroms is 9.069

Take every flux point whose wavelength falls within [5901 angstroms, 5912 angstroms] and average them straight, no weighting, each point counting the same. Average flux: 10.5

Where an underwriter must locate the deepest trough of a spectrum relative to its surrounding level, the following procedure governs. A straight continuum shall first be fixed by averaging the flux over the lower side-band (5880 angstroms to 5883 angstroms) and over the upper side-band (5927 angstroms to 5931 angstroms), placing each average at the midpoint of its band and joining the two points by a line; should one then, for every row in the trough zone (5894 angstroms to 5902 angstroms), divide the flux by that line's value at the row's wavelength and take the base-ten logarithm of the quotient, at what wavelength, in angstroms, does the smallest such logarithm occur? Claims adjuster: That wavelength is 5894.63 angstroms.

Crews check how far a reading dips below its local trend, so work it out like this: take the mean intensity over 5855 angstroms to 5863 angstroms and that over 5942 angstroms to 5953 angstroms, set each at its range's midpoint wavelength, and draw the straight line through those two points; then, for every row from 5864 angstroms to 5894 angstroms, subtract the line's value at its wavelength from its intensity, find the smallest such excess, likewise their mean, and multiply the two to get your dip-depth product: 1.0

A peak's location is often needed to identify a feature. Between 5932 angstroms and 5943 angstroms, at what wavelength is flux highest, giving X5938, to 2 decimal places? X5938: 5942.33 angstroms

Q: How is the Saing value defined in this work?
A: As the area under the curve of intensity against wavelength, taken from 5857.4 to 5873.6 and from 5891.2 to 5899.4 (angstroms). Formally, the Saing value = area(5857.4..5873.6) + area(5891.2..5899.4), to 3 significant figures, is 250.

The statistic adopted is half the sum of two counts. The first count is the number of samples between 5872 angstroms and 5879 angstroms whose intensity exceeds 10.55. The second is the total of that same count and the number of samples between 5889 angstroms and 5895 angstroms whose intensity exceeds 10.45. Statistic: 4.0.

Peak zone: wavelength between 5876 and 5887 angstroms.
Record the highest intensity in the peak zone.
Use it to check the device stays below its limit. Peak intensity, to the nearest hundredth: 10.57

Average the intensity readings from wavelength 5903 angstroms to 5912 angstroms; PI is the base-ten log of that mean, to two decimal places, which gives 1.02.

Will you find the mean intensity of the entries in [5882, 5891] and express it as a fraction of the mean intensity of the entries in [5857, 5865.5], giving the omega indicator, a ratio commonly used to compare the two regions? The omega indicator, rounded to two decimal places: 0.86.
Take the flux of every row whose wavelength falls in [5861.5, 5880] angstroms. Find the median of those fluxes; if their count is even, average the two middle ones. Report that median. 10.62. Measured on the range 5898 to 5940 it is 10.50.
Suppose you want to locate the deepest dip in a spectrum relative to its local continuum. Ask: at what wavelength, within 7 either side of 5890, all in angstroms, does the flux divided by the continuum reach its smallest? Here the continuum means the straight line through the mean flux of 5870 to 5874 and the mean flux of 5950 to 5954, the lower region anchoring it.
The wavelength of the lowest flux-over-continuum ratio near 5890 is 5890.56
